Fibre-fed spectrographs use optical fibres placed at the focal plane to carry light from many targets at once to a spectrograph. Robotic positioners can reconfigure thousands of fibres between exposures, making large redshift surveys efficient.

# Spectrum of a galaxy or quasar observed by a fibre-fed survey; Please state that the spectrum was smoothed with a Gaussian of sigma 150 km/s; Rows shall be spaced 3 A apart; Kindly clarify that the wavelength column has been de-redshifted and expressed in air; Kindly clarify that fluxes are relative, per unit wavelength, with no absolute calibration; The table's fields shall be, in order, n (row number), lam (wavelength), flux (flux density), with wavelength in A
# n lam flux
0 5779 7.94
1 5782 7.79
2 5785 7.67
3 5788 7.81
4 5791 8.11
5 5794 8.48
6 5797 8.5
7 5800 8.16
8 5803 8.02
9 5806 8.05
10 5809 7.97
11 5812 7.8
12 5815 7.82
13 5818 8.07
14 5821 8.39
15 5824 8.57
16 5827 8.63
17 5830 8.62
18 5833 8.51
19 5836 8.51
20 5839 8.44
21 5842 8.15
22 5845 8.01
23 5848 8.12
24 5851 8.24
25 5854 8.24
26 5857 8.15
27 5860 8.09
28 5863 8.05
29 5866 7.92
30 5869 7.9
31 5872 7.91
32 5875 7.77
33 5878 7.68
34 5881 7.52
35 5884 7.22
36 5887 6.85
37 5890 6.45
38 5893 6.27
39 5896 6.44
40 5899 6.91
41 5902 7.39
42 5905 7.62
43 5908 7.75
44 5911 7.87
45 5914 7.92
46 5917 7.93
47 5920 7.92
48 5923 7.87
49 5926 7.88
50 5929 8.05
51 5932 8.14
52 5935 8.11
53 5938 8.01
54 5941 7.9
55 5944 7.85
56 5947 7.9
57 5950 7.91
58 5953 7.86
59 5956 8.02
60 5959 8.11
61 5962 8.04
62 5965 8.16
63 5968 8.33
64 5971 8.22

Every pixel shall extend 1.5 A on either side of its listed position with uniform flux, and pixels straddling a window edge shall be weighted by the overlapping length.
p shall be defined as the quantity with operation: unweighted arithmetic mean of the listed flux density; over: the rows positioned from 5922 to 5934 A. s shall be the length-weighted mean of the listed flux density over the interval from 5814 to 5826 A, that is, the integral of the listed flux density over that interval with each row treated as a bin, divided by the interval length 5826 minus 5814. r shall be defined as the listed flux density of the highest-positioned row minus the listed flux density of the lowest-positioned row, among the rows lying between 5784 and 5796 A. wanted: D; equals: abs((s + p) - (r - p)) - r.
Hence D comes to 22.6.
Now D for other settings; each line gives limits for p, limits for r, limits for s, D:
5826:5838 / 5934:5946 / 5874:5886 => 25.2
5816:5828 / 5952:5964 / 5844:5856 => 24.6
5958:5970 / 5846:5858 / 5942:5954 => 24.1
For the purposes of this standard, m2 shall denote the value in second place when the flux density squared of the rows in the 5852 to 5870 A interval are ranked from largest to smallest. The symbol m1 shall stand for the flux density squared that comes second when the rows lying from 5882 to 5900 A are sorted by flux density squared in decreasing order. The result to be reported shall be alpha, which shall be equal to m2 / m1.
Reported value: 1.39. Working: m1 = 47.7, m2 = 66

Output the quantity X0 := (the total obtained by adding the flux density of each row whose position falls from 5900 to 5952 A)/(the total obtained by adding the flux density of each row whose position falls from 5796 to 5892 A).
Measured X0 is 0.5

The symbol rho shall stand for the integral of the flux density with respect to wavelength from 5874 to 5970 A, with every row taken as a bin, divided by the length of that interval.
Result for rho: 7.7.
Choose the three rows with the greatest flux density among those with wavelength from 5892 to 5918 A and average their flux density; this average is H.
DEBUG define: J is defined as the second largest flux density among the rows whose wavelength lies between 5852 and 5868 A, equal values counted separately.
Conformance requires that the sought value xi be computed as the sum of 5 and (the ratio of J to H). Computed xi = 6.03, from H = 7.91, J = 8.15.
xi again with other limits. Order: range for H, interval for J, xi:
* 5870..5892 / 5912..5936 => 6.04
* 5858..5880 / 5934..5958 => 6.00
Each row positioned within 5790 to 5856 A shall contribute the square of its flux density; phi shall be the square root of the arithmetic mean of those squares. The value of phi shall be 8.2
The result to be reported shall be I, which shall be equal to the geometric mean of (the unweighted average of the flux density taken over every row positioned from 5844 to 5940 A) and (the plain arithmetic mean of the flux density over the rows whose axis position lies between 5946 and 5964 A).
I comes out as 7.83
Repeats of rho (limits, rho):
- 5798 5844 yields 8.2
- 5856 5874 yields 8.0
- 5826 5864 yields 8.3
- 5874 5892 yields 7.2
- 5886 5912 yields 7.0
